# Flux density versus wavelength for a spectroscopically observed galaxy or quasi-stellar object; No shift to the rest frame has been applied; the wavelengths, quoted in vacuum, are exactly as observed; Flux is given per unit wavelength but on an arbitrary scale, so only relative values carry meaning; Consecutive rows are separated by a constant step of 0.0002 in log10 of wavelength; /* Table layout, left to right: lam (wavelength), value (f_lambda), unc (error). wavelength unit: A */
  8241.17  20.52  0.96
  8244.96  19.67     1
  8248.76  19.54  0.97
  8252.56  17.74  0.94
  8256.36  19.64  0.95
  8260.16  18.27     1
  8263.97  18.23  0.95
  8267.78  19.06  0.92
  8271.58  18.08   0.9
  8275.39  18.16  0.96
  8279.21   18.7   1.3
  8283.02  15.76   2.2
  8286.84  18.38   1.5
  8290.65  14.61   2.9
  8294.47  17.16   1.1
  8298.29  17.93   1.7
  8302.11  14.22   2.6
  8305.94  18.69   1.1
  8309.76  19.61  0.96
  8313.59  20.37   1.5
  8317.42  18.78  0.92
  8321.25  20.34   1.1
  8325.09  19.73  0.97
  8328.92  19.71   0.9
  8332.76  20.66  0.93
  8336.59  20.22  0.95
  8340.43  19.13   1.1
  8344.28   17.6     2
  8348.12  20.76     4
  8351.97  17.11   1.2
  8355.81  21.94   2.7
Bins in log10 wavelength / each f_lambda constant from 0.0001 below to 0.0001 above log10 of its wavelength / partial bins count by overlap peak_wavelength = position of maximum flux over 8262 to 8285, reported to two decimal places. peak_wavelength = 8267.78 A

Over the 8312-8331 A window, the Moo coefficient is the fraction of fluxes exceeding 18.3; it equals 1.0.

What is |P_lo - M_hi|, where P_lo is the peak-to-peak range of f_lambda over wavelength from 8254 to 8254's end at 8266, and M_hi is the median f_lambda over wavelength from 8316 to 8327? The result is 18.3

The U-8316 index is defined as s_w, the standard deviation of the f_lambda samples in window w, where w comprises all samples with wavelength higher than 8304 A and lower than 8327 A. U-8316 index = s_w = 0.7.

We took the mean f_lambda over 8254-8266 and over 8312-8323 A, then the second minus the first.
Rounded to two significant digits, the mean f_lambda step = 1.1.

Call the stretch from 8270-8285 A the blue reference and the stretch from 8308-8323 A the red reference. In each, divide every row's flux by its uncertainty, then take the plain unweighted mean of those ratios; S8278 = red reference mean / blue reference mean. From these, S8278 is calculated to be 1.2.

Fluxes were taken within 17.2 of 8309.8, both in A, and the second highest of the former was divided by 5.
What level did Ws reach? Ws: 4.07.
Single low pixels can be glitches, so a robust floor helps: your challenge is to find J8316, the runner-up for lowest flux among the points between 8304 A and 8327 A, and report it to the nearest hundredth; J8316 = 18.78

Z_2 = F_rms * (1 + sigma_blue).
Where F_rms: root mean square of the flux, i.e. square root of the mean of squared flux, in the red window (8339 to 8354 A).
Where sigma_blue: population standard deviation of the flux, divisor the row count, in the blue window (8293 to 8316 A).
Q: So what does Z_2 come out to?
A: 56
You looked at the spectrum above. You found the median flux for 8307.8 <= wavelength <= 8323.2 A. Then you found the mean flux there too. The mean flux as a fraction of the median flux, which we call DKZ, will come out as 0.990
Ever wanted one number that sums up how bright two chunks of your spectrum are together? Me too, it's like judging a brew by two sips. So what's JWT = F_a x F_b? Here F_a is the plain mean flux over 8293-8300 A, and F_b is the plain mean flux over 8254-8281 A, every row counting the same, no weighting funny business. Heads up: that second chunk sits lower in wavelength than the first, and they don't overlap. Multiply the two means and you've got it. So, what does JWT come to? 326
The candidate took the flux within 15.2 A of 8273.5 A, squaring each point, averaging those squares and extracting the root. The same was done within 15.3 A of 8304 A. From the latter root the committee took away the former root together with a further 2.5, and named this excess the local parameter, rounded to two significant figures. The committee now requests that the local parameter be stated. -2.8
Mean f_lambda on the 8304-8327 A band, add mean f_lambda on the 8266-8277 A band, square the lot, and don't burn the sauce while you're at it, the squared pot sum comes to 1446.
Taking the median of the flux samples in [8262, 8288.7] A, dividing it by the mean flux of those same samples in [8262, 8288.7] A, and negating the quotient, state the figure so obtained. -1.010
